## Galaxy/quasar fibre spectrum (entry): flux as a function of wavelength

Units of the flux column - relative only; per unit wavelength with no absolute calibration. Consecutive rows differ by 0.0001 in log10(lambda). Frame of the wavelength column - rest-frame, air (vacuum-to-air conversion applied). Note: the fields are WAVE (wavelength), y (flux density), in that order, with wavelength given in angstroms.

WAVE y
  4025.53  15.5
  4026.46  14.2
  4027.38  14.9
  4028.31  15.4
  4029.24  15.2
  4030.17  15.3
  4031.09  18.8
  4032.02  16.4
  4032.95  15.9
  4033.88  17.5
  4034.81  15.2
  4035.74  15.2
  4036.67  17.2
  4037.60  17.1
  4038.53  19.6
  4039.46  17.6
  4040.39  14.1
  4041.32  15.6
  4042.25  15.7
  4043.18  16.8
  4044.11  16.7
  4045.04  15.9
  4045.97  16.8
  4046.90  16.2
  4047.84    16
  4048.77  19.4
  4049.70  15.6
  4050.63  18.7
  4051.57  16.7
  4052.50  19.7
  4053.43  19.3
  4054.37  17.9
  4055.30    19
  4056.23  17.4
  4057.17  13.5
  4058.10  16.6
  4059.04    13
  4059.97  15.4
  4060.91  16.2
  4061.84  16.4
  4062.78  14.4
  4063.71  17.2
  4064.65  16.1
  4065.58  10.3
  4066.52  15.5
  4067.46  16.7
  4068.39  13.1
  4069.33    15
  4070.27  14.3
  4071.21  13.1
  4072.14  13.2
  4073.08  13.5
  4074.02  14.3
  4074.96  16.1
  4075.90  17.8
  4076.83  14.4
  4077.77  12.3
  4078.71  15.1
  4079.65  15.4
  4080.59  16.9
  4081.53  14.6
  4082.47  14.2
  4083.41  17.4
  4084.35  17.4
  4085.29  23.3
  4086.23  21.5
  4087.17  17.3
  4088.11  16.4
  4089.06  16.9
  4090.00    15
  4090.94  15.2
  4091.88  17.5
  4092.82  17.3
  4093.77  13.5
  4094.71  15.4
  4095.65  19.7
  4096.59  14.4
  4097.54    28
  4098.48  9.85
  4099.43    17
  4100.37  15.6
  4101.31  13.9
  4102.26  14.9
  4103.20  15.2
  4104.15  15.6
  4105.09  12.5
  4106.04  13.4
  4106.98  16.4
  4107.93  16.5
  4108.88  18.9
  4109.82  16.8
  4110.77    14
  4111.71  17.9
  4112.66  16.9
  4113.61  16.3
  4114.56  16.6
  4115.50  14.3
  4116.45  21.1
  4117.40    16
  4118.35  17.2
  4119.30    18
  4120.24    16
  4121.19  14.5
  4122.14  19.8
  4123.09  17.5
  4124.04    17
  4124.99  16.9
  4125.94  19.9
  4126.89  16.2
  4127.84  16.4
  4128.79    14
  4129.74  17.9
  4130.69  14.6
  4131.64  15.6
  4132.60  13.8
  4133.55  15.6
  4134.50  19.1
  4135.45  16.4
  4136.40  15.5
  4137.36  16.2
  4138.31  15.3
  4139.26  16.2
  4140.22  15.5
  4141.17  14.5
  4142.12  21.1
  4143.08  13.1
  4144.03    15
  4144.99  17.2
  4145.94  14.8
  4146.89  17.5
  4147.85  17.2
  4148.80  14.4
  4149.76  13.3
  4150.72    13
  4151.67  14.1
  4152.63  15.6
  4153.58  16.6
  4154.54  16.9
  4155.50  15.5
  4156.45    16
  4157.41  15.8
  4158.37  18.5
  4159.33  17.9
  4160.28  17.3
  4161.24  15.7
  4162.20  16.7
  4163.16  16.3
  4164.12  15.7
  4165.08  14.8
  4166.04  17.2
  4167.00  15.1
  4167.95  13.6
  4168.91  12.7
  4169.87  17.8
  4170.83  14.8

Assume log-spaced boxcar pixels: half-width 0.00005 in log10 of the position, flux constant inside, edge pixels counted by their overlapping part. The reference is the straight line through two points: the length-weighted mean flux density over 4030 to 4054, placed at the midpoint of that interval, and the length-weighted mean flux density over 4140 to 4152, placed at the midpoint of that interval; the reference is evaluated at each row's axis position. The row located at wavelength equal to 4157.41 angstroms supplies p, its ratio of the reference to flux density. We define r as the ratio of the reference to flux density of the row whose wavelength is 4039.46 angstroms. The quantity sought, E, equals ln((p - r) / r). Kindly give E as -5.1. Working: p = 0.97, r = 0.96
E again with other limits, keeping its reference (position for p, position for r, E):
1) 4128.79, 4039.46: -1.8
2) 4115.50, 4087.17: -1.7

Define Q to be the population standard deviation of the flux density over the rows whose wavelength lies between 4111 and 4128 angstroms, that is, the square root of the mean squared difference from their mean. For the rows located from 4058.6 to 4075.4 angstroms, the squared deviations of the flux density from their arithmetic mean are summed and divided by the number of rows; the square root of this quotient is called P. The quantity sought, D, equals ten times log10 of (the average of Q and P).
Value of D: 2.3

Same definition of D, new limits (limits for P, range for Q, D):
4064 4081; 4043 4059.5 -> 2.6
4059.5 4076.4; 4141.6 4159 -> 2.8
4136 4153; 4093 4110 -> 4.4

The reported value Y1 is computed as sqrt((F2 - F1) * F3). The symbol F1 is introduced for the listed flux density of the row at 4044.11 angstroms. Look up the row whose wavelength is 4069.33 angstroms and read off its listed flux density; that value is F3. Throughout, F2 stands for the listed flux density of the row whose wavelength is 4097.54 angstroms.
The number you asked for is 13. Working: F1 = 16.7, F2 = 28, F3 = 15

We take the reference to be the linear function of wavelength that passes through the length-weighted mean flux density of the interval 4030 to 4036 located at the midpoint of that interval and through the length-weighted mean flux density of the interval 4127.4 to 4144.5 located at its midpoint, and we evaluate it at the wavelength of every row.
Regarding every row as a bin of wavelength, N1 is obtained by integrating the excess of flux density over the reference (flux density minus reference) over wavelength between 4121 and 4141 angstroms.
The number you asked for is 9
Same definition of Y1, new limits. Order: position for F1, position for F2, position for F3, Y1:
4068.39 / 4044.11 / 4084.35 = 8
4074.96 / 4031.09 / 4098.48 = 5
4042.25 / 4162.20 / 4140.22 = 4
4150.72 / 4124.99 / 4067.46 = 8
